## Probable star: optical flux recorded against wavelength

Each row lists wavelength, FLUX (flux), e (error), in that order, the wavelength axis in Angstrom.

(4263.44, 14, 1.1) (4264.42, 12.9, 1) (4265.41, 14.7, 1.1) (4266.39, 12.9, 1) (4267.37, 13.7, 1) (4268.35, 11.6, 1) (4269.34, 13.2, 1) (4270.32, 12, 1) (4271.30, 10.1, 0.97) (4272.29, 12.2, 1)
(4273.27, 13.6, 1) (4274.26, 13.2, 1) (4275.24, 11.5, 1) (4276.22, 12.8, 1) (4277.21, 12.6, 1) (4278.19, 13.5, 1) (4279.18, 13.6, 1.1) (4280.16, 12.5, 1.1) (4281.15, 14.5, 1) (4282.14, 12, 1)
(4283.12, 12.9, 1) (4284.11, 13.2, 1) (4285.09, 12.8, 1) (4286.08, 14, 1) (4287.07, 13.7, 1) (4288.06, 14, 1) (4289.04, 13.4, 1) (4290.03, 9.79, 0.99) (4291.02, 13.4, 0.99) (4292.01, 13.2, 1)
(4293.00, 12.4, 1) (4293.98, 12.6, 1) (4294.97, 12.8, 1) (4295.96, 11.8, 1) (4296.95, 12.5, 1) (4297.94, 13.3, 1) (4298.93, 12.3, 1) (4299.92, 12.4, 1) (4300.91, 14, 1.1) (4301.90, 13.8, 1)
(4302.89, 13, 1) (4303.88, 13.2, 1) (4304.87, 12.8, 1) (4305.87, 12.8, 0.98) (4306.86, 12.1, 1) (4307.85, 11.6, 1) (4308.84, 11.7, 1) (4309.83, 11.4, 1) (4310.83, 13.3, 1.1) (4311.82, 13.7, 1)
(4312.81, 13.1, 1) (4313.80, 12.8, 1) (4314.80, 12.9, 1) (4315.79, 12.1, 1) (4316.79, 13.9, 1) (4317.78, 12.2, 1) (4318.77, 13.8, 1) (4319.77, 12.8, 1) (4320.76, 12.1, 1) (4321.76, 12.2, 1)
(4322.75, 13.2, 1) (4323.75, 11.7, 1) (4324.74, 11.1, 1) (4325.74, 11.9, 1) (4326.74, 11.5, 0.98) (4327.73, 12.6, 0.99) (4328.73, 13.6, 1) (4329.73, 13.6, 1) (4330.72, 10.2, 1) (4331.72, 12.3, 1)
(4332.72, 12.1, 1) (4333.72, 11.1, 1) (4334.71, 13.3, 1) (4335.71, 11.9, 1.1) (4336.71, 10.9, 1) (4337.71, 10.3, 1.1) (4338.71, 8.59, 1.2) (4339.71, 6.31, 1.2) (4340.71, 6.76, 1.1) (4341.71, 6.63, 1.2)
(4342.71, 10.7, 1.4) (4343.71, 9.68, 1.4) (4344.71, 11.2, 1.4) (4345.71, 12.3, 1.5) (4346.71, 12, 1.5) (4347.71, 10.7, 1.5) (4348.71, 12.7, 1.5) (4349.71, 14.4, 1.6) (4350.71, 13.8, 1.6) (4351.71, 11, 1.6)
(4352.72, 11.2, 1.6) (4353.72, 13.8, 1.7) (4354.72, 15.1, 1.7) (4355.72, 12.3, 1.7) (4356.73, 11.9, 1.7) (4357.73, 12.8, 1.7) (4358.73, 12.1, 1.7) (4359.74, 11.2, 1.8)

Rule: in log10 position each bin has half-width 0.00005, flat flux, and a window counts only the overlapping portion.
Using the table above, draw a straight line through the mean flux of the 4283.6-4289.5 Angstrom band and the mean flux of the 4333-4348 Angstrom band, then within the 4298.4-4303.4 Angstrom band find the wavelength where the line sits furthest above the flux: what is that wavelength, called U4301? 4298.93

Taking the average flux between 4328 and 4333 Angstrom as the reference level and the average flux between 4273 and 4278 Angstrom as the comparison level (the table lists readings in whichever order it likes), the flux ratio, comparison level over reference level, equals 1.03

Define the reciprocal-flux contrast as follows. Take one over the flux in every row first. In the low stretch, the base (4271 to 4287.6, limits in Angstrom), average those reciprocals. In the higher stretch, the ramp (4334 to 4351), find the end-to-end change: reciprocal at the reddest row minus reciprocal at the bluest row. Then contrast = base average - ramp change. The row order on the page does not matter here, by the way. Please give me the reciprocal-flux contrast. 0.081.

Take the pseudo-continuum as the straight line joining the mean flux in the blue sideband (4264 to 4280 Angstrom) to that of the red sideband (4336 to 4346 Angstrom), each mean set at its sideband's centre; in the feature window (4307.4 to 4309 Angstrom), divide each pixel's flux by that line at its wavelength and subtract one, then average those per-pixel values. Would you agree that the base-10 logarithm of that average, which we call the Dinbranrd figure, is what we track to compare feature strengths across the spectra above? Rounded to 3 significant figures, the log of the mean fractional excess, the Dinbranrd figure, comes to -1.20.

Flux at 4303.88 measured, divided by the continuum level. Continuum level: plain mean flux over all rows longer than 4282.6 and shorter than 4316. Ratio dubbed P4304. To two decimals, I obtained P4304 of 1.03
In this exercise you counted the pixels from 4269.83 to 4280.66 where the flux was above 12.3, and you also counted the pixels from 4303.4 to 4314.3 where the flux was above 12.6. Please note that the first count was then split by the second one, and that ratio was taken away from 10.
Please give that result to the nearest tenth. 9.0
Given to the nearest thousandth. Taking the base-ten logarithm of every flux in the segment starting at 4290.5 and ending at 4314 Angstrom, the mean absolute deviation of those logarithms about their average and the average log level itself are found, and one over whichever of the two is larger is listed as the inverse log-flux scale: 0.905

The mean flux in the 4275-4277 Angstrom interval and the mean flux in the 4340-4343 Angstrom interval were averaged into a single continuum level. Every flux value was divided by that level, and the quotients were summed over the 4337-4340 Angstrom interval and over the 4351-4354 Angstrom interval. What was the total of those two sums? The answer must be 6.1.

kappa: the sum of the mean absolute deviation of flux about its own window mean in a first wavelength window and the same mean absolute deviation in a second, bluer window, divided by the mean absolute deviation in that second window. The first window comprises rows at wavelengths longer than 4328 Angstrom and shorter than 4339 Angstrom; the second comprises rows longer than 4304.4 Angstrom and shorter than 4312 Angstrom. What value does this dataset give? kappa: 2.8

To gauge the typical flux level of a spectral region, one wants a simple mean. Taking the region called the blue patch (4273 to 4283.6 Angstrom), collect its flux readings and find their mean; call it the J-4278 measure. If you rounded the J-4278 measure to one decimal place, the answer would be 13.0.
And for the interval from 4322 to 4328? 12.0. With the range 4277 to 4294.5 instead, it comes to 13.0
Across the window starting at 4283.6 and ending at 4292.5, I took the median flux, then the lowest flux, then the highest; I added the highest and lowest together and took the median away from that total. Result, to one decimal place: 10.4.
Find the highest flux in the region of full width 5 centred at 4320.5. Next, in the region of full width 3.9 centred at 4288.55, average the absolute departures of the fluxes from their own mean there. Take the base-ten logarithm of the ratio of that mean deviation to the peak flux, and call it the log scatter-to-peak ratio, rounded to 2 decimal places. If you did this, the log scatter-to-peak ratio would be -0.97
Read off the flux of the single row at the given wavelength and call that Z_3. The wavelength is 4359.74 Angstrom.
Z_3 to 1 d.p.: 11.2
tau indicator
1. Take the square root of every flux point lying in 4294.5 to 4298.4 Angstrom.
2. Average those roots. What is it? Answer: 3.55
